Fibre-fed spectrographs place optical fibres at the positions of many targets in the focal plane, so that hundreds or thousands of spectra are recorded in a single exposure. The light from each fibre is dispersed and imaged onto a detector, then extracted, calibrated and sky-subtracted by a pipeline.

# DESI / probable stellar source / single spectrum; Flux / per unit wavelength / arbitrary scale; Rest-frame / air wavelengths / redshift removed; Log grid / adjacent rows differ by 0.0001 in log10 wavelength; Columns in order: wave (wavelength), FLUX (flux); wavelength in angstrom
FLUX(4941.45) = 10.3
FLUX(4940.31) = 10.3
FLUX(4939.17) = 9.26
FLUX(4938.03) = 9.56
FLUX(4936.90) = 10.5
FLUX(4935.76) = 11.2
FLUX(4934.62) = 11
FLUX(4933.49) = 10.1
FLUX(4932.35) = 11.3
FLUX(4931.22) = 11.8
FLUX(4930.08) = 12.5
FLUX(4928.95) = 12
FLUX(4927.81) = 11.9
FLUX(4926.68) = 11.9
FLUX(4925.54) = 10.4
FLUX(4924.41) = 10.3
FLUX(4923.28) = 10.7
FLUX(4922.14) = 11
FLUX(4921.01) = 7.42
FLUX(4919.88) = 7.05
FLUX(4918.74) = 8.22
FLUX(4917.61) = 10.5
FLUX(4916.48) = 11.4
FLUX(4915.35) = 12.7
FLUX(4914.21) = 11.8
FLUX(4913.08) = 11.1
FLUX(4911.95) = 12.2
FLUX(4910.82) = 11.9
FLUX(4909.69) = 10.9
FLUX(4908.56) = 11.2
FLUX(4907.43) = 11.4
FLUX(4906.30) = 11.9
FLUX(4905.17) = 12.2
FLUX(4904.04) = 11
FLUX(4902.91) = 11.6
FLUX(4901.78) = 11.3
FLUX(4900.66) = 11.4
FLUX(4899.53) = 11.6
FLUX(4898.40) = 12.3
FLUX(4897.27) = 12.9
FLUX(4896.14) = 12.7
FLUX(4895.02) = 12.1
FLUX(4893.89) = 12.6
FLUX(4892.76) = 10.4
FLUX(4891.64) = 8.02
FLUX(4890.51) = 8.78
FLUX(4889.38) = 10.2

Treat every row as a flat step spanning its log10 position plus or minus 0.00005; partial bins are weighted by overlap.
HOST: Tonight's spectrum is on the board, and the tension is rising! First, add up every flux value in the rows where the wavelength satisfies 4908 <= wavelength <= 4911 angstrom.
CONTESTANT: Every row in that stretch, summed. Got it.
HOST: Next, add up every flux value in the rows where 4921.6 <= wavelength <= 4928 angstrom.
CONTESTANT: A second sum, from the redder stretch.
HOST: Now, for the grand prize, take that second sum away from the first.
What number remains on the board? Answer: -32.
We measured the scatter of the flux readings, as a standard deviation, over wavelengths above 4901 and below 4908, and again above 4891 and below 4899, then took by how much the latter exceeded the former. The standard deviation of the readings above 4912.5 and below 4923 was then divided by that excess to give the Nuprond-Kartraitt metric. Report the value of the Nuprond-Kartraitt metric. 2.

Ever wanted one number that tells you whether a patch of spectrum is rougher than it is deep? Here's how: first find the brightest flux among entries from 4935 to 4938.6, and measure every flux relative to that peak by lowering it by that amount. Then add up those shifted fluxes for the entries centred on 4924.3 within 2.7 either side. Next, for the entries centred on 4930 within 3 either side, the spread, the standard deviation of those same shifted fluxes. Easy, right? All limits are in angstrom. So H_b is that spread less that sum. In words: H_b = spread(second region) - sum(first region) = 2.1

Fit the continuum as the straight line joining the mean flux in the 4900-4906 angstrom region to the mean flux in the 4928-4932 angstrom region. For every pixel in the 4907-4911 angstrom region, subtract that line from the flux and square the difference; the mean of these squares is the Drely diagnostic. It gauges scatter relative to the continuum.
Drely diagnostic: 0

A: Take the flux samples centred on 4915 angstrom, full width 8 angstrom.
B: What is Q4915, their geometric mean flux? 11.0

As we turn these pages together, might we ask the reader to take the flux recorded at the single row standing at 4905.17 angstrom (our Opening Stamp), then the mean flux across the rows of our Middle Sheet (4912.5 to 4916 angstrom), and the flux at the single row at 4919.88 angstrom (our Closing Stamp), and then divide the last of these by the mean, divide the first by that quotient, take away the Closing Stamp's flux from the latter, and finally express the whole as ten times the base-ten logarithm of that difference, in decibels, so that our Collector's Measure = 11.3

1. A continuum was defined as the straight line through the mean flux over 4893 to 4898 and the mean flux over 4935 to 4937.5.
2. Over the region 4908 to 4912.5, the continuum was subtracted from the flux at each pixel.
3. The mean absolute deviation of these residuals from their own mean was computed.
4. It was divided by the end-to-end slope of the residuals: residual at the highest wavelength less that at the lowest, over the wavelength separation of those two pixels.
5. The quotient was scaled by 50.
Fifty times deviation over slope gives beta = 81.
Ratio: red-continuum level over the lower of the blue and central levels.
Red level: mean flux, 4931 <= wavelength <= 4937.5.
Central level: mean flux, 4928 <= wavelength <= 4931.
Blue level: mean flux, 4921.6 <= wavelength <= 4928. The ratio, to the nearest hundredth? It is 1.00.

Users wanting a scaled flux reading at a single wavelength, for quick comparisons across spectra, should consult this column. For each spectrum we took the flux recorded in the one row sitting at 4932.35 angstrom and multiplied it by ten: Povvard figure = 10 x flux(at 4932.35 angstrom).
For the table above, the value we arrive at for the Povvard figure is 113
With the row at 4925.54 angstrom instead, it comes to 104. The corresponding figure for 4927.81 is 119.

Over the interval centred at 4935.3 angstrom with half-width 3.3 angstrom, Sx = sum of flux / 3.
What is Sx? 21.2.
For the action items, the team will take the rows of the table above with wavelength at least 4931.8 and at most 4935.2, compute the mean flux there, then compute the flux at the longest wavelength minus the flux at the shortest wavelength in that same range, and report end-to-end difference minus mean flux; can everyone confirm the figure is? -11.1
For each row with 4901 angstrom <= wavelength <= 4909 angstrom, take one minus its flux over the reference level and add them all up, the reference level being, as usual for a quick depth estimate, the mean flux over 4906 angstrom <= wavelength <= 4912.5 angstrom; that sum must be 0.04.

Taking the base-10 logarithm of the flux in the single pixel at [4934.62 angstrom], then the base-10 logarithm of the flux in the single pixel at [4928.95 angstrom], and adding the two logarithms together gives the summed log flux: 2.12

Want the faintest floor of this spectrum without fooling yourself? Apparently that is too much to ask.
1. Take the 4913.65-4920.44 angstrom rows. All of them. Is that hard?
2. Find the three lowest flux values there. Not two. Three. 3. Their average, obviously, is 8.6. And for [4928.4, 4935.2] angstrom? 10.8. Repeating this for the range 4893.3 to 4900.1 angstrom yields 12.0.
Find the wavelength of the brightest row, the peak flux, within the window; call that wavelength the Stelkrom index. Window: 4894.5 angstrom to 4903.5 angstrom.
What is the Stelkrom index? 4897.27 angstrom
